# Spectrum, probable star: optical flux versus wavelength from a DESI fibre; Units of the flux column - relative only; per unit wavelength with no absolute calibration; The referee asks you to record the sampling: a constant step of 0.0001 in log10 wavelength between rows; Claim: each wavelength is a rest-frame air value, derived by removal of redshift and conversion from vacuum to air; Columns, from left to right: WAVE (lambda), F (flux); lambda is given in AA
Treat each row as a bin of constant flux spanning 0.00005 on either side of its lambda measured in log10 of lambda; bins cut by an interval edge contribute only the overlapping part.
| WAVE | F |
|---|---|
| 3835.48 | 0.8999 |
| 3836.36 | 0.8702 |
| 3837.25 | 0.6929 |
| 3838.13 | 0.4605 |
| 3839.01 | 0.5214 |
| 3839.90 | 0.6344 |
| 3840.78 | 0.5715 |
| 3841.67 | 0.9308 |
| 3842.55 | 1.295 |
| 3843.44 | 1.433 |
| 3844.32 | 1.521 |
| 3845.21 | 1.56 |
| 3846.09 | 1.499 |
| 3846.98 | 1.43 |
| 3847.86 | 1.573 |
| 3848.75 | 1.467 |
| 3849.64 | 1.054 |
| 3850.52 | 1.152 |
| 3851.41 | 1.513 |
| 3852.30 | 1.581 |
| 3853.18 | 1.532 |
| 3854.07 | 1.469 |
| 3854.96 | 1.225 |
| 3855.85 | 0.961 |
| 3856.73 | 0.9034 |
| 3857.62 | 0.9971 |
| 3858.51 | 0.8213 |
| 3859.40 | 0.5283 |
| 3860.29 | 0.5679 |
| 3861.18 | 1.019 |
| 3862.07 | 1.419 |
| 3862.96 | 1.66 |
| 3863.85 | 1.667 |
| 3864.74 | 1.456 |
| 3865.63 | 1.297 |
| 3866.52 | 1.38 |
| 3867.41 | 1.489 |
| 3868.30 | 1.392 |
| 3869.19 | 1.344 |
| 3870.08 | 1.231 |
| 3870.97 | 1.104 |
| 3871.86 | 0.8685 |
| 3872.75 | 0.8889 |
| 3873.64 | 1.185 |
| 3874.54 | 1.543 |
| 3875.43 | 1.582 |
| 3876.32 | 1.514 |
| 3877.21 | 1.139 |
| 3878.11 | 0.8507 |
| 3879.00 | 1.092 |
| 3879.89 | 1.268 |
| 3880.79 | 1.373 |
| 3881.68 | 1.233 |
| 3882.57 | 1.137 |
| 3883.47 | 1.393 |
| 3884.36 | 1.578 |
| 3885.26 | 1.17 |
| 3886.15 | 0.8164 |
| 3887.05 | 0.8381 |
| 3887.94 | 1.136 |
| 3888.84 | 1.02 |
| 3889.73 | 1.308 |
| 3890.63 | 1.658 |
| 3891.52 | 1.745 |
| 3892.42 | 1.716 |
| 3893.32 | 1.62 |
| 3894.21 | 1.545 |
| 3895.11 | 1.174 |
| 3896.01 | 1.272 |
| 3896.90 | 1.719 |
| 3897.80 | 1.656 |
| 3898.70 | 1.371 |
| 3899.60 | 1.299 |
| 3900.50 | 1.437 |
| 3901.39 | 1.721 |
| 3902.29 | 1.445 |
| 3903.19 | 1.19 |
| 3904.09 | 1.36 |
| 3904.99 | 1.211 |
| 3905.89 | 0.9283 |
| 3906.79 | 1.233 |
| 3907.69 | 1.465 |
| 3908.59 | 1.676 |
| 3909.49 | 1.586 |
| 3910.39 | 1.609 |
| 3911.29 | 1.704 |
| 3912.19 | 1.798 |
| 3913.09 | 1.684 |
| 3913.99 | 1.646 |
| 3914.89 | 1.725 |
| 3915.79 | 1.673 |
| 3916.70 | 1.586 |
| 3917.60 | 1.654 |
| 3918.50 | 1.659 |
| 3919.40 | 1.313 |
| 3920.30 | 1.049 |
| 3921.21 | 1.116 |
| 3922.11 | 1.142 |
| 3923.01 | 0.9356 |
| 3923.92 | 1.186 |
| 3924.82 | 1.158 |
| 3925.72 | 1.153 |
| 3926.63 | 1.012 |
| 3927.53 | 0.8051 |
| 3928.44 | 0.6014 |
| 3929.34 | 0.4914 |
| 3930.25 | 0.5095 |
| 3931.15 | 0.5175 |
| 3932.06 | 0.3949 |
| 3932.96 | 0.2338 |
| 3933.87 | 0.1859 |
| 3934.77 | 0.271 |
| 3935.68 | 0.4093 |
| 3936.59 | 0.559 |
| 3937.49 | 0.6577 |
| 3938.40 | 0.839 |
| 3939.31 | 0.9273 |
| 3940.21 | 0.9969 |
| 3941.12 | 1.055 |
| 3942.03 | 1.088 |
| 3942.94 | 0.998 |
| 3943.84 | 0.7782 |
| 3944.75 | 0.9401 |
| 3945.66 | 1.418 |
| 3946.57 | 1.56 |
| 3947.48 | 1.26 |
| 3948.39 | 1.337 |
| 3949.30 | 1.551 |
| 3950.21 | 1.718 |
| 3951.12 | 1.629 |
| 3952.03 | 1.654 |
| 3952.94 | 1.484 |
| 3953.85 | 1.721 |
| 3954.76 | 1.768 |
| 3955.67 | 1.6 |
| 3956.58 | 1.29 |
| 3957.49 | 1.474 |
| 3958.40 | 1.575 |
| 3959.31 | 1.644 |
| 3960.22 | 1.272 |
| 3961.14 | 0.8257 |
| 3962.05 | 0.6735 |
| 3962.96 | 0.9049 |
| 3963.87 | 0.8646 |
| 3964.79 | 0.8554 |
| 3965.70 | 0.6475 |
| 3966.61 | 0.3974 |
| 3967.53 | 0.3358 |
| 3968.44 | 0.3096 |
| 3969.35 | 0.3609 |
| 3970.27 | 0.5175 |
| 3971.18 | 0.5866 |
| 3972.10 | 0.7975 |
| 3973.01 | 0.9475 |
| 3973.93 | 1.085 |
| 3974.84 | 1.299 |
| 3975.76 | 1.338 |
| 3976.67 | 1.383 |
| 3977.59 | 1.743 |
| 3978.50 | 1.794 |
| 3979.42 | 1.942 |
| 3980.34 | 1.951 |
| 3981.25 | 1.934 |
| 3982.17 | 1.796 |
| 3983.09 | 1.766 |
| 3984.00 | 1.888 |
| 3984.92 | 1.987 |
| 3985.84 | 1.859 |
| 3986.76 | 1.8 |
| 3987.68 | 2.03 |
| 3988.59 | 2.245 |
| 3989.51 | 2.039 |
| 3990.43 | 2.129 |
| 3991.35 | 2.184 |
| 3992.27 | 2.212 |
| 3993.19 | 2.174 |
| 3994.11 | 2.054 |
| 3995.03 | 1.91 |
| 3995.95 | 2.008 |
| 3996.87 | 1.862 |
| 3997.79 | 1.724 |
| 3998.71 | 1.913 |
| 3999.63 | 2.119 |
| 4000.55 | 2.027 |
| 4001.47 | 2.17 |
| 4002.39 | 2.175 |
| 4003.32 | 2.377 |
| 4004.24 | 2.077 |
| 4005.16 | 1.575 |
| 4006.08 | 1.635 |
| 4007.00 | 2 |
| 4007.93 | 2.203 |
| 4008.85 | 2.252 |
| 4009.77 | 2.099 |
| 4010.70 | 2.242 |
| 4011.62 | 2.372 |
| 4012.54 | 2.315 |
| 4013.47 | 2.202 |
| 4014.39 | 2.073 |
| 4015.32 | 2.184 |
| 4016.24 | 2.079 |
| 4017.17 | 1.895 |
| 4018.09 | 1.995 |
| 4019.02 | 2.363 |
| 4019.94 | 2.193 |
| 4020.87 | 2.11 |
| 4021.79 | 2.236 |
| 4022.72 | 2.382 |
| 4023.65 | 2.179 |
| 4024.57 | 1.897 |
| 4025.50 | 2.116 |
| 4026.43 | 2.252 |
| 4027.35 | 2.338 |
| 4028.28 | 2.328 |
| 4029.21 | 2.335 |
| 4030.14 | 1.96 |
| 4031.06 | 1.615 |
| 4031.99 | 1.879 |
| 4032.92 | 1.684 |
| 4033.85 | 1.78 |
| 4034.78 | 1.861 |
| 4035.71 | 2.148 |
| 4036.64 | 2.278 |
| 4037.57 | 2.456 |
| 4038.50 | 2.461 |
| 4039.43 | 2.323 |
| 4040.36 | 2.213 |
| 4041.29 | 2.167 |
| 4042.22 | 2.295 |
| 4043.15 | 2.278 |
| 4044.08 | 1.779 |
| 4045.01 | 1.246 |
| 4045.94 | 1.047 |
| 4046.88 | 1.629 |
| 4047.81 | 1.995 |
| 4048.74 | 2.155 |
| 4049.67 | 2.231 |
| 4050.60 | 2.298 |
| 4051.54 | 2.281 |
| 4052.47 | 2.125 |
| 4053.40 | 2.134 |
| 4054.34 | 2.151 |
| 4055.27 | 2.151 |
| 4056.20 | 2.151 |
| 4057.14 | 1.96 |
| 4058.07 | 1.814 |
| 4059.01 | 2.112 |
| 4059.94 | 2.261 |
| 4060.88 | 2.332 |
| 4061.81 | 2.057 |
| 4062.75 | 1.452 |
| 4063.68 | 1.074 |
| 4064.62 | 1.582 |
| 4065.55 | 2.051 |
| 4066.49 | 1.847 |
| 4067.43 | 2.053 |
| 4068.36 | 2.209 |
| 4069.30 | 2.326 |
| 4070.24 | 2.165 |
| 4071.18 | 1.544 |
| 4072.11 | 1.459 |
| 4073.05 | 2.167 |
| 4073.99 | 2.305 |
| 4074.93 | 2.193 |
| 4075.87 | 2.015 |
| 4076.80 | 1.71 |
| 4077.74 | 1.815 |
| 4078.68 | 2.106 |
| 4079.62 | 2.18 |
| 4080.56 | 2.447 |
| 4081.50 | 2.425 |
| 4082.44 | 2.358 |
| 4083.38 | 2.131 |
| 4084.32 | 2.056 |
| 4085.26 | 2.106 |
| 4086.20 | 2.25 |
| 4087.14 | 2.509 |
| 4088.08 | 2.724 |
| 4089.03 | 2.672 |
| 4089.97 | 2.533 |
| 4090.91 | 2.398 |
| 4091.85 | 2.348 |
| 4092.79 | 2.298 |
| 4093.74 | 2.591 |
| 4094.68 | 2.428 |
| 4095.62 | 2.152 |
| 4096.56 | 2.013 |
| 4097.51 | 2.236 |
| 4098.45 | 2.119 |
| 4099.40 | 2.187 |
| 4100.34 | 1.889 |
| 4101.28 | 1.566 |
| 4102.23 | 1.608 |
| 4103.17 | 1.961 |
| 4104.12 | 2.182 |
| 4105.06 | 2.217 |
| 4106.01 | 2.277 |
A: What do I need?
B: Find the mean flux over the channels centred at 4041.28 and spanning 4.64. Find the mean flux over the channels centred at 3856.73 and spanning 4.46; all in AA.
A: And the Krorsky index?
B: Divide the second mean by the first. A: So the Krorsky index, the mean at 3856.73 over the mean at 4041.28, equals 0.44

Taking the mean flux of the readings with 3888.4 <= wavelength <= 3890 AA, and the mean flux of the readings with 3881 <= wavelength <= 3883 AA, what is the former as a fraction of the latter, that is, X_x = 1.0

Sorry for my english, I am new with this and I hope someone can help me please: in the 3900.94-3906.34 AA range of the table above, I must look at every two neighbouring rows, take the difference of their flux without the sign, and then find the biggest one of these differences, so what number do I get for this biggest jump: 0.283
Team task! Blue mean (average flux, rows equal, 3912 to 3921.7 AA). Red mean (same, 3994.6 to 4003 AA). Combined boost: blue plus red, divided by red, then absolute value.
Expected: 1.8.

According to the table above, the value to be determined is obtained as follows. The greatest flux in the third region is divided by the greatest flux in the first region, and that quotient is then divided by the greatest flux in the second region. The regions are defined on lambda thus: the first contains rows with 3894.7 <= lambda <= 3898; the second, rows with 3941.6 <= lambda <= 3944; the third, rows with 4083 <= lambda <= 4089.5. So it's 1.5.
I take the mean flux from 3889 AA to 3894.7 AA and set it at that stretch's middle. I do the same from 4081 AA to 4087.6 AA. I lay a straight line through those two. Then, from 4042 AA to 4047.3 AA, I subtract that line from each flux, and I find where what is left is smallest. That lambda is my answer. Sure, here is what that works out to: 4045.94 AA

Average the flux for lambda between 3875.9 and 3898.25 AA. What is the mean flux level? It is 1.32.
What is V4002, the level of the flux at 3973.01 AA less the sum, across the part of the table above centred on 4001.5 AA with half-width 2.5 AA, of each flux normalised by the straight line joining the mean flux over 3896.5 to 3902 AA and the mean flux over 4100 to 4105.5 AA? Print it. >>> -5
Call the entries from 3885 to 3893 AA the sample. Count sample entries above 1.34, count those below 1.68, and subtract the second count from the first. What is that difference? -4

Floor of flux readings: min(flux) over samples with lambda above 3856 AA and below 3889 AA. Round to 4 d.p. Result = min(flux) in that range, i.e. 0.5283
